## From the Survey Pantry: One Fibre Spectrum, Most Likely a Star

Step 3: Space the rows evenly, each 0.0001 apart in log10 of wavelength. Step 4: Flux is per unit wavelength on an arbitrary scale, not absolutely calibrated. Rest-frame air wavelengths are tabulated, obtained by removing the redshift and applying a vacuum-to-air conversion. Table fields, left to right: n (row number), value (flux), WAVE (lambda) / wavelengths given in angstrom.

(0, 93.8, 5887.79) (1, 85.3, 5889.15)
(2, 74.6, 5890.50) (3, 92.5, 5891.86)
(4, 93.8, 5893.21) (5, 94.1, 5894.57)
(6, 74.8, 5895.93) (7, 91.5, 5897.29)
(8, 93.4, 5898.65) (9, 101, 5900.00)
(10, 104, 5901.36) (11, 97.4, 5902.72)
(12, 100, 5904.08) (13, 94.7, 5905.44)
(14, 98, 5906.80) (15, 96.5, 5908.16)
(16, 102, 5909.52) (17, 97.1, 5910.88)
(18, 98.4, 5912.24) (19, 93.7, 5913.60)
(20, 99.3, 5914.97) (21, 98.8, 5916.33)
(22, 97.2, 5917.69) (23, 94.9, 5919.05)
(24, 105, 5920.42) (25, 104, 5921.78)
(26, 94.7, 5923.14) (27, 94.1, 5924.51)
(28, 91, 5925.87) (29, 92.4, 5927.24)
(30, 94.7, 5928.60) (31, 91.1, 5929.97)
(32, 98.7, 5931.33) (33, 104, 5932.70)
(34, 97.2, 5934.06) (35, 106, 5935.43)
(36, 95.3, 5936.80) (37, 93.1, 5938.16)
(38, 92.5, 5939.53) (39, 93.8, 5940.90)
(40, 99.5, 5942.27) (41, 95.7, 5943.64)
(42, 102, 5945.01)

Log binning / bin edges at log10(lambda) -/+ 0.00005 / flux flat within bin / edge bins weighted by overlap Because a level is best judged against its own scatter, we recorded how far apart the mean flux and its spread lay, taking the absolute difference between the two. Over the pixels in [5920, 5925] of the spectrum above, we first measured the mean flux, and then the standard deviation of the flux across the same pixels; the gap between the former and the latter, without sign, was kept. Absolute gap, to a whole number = 94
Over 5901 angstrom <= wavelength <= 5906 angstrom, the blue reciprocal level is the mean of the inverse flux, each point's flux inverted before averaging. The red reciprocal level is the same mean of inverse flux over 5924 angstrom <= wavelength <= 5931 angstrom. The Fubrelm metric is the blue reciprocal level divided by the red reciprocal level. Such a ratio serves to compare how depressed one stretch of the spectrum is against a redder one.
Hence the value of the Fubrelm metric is 0.94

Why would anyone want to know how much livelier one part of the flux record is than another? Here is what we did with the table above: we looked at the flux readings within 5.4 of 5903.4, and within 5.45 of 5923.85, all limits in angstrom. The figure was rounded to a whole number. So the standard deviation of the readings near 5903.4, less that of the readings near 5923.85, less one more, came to -3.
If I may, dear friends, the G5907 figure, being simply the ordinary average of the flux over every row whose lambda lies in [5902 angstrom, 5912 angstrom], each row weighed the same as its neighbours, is 98.0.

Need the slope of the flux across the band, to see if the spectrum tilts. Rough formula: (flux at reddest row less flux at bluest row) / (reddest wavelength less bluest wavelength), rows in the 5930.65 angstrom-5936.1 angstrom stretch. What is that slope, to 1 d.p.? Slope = 1.8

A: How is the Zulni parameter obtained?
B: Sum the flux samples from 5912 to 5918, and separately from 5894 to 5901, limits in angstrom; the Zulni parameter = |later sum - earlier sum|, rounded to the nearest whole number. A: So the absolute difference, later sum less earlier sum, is 33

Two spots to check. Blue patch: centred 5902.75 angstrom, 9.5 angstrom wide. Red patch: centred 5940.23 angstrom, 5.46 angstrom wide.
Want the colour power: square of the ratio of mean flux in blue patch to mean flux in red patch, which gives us 1.08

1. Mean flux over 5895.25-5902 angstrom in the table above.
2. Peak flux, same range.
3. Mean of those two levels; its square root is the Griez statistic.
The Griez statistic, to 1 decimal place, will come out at 9.9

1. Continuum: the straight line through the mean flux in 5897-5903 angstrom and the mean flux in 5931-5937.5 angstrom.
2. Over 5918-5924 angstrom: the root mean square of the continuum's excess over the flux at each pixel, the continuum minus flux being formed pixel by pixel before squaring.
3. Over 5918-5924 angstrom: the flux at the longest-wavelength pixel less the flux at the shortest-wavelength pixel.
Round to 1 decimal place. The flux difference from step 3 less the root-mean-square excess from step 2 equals -5.1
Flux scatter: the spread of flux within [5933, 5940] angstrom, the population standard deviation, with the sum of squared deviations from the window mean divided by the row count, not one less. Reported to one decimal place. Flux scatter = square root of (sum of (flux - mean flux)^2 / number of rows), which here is 4.9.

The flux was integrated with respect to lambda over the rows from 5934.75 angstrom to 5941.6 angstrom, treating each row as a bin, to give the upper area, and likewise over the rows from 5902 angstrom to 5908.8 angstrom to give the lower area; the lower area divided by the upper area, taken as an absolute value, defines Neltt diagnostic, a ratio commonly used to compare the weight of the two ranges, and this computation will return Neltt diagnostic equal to 1.01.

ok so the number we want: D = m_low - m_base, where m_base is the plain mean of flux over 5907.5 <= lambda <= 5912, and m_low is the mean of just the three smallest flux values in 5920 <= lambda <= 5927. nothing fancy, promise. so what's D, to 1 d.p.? -5.3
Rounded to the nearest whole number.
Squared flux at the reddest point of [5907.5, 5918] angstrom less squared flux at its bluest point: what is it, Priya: 136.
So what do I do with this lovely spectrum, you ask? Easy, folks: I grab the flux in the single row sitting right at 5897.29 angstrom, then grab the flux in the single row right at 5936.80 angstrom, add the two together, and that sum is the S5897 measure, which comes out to 187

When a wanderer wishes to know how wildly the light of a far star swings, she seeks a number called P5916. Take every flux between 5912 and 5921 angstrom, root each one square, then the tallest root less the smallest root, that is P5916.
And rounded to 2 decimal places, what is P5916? 0.57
